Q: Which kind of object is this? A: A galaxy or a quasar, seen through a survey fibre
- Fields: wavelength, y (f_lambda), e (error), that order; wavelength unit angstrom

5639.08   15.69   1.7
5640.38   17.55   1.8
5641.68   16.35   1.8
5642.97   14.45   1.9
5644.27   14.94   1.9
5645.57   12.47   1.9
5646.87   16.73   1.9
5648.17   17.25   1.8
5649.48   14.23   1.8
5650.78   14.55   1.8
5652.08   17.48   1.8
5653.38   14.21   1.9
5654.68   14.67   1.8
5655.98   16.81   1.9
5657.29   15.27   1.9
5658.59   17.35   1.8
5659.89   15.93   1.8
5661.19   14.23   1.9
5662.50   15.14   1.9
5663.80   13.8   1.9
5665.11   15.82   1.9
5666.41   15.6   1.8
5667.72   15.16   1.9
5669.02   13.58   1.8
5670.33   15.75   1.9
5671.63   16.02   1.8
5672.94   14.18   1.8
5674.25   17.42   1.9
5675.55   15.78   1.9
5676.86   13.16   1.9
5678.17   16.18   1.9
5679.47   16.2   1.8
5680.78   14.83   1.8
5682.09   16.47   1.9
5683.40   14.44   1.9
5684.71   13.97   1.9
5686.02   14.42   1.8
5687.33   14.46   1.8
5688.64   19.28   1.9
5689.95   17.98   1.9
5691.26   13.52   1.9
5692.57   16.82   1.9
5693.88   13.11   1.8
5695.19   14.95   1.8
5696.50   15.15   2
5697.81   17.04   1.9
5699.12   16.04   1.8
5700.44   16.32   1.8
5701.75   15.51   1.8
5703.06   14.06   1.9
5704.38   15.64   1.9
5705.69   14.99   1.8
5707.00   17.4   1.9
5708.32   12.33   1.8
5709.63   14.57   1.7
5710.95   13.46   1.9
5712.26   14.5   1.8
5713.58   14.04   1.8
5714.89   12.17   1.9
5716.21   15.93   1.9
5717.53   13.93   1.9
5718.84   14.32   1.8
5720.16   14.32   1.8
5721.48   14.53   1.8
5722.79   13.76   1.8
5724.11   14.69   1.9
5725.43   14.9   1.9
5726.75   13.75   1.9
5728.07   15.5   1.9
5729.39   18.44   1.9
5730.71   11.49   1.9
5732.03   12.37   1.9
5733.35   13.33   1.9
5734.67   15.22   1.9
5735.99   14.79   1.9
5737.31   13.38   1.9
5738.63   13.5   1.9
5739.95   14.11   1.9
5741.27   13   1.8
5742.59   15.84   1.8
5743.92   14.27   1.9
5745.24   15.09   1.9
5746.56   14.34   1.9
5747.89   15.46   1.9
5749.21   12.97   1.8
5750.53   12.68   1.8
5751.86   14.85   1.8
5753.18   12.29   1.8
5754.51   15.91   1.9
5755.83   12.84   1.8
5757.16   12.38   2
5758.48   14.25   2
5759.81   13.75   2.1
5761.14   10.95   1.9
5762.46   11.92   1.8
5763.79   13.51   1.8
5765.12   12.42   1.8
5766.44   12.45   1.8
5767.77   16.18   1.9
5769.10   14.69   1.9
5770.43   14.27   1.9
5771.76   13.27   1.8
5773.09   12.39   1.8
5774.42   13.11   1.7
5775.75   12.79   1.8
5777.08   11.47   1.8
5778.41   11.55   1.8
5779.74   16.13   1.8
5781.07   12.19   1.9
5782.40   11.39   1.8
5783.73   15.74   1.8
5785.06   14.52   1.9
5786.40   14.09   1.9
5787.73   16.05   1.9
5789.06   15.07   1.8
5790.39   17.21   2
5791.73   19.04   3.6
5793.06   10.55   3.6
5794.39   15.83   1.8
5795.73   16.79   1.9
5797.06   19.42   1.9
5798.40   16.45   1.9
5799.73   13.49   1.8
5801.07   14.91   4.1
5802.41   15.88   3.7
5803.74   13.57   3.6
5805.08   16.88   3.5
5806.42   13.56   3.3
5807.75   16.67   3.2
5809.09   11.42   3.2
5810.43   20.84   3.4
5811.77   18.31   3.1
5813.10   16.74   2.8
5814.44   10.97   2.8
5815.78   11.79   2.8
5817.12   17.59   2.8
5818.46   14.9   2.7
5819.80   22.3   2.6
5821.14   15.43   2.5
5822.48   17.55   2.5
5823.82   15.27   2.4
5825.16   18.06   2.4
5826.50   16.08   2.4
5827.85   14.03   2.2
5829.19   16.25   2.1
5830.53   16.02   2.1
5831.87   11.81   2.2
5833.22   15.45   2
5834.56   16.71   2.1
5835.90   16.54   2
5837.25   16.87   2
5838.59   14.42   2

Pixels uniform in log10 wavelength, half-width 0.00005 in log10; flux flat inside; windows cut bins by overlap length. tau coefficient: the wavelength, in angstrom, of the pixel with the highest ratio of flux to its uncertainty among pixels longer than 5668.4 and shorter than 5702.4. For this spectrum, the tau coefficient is 5688.64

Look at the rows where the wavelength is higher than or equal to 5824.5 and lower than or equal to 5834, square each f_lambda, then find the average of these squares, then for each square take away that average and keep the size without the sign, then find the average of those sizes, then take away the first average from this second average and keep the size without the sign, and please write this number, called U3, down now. 199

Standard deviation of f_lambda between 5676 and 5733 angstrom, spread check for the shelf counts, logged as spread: 1.7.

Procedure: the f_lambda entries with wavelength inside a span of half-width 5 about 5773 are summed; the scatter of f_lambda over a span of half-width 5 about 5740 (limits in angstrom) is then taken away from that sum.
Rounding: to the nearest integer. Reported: 91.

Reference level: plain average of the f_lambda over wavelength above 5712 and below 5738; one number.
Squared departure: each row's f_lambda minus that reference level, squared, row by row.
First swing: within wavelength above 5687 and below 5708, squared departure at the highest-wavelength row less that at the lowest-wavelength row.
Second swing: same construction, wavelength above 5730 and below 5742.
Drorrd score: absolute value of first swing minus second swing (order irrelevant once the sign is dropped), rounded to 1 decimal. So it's 15.9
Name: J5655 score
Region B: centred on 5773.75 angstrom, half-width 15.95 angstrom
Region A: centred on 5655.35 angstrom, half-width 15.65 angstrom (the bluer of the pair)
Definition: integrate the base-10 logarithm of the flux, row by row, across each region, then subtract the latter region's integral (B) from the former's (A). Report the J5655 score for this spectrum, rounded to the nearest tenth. 1.1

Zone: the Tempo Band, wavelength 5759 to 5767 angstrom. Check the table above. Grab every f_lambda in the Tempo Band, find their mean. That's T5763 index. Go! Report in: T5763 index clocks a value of 12.5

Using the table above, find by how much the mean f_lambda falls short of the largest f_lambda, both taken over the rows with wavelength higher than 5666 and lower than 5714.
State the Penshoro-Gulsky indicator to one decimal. 4.0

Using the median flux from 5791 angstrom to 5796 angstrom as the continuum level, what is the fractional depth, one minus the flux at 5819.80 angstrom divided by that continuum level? -0.37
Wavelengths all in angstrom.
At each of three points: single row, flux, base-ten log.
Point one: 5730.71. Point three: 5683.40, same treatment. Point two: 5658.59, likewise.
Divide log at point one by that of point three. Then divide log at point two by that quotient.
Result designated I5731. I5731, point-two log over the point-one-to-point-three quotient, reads 1.355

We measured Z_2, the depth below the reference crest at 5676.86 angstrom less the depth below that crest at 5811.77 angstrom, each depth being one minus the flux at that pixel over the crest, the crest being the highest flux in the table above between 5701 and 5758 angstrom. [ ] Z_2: 0.28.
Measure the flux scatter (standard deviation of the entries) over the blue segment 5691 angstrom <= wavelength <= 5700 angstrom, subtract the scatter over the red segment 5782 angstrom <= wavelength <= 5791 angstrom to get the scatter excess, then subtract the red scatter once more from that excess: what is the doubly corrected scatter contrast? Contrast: -2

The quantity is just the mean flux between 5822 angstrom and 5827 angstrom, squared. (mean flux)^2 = 280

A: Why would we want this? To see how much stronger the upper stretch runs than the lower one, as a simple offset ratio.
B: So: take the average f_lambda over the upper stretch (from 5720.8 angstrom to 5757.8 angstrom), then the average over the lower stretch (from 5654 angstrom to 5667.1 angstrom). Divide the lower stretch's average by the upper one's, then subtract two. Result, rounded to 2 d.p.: -0.91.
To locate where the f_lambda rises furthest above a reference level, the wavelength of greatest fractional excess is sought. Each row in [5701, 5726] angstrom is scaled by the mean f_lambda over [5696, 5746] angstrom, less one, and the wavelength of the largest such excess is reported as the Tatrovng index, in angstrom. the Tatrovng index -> 5707.00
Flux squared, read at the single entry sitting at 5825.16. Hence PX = 326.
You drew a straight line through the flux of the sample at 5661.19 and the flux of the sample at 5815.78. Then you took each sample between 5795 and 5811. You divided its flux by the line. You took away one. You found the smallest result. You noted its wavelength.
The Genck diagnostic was 5809.09 angstrom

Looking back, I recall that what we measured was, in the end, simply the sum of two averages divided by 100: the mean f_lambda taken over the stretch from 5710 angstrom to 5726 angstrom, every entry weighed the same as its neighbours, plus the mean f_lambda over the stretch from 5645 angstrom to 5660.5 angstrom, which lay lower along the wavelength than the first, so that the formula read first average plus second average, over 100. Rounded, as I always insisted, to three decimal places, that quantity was 0.298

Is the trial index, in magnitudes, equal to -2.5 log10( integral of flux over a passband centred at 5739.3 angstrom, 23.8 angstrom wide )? -6.32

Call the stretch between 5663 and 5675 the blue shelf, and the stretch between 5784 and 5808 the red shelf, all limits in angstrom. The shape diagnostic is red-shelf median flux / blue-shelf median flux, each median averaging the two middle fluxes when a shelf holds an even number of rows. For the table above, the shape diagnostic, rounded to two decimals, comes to 1.02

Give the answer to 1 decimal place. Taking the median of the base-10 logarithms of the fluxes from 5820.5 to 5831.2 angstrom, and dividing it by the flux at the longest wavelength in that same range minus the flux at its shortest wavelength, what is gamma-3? 2.0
